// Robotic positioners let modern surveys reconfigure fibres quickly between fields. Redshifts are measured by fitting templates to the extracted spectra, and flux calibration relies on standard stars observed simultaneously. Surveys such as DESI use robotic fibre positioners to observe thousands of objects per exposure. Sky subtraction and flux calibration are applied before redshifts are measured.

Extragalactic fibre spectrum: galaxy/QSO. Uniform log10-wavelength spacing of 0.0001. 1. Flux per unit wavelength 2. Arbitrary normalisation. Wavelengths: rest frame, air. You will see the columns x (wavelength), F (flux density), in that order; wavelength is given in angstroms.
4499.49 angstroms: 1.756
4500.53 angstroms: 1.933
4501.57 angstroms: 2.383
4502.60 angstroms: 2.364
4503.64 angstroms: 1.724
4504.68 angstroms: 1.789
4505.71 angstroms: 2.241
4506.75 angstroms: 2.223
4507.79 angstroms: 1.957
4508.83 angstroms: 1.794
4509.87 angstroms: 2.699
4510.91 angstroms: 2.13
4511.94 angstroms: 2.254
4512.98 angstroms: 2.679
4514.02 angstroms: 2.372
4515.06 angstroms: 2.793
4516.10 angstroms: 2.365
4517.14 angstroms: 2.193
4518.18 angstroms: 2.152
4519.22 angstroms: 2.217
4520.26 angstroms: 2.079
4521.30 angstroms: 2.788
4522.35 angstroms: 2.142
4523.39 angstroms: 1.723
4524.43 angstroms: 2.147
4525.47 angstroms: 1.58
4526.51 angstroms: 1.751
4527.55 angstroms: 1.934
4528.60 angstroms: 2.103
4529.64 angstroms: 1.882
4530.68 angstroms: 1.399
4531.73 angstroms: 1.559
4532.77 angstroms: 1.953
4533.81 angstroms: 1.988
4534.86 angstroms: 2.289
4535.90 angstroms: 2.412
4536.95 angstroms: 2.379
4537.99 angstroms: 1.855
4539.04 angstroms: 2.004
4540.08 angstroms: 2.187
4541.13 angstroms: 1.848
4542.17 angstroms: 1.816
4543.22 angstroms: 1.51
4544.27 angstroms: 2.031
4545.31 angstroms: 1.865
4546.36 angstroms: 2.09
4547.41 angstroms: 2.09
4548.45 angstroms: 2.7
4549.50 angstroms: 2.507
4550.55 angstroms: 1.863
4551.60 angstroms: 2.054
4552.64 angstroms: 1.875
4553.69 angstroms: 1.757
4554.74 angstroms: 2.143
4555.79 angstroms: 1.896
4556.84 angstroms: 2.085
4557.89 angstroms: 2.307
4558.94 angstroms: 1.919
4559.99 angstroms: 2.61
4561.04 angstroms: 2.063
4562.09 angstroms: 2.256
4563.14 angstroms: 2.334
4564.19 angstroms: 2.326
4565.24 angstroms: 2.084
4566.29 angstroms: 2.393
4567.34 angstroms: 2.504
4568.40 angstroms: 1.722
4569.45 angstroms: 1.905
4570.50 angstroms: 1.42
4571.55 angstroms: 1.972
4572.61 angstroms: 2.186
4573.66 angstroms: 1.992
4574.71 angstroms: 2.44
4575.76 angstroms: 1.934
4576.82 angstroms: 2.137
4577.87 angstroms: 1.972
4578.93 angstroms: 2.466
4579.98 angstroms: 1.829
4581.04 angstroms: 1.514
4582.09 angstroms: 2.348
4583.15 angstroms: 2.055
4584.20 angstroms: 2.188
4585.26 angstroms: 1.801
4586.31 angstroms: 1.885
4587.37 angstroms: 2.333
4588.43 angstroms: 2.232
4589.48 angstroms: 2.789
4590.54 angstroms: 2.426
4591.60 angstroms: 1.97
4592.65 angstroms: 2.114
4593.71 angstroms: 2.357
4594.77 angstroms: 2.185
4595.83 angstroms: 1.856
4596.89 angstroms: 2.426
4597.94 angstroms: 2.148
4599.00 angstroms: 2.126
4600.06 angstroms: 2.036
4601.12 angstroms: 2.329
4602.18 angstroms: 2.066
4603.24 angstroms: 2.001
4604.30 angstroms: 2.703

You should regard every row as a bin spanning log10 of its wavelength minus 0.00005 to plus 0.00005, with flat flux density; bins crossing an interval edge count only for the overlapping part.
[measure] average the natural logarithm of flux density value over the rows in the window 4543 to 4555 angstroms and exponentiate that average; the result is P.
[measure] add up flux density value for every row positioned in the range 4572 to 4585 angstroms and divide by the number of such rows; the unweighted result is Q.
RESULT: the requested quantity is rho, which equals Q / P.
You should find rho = 1.03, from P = 2.02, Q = 2.09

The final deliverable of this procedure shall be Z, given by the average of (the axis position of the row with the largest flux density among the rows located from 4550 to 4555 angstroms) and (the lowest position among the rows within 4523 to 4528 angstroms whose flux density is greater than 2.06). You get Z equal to 4539.6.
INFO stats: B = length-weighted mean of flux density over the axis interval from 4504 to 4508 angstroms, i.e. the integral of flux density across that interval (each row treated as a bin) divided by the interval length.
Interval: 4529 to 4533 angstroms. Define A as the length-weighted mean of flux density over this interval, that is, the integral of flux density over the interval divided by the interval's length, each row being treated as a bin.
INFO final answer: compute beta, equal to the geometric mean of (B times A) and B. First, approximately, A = 1.69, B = 2.05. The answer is 2.66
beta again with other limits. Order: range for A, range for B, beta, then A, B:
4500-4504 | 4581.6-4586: 3.03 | 2.11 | 2.09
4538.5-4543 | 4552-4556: 2.68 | 1.93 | 1.93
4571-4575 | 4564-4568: 3.36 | 2.13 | 2.31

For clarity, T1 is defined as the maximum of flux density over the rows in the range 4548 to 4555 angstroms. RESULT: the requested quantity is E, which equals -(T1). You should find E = -2.7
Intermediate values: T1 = 2.7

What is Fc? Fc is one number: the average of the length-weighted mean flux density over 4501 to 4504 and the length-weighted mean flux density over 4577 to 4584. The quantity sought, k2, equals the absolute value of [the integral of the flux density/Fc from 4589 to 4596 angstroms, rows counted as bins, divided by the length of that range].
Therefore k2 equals 1.07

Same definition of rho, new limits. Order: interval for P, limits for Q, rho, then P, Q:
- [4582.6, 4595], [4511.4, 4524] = 1.06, 2.18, 2.31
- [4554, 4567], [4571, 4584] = 0.94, 2.19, 2.07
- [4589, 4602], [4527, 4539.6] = 0.89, 2.22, 1.98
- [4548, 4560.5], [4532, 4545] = 0.95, 2.12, 2.02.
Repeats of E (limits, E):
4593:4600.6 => -2.4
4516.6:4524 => -2.8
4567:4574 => -2.5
